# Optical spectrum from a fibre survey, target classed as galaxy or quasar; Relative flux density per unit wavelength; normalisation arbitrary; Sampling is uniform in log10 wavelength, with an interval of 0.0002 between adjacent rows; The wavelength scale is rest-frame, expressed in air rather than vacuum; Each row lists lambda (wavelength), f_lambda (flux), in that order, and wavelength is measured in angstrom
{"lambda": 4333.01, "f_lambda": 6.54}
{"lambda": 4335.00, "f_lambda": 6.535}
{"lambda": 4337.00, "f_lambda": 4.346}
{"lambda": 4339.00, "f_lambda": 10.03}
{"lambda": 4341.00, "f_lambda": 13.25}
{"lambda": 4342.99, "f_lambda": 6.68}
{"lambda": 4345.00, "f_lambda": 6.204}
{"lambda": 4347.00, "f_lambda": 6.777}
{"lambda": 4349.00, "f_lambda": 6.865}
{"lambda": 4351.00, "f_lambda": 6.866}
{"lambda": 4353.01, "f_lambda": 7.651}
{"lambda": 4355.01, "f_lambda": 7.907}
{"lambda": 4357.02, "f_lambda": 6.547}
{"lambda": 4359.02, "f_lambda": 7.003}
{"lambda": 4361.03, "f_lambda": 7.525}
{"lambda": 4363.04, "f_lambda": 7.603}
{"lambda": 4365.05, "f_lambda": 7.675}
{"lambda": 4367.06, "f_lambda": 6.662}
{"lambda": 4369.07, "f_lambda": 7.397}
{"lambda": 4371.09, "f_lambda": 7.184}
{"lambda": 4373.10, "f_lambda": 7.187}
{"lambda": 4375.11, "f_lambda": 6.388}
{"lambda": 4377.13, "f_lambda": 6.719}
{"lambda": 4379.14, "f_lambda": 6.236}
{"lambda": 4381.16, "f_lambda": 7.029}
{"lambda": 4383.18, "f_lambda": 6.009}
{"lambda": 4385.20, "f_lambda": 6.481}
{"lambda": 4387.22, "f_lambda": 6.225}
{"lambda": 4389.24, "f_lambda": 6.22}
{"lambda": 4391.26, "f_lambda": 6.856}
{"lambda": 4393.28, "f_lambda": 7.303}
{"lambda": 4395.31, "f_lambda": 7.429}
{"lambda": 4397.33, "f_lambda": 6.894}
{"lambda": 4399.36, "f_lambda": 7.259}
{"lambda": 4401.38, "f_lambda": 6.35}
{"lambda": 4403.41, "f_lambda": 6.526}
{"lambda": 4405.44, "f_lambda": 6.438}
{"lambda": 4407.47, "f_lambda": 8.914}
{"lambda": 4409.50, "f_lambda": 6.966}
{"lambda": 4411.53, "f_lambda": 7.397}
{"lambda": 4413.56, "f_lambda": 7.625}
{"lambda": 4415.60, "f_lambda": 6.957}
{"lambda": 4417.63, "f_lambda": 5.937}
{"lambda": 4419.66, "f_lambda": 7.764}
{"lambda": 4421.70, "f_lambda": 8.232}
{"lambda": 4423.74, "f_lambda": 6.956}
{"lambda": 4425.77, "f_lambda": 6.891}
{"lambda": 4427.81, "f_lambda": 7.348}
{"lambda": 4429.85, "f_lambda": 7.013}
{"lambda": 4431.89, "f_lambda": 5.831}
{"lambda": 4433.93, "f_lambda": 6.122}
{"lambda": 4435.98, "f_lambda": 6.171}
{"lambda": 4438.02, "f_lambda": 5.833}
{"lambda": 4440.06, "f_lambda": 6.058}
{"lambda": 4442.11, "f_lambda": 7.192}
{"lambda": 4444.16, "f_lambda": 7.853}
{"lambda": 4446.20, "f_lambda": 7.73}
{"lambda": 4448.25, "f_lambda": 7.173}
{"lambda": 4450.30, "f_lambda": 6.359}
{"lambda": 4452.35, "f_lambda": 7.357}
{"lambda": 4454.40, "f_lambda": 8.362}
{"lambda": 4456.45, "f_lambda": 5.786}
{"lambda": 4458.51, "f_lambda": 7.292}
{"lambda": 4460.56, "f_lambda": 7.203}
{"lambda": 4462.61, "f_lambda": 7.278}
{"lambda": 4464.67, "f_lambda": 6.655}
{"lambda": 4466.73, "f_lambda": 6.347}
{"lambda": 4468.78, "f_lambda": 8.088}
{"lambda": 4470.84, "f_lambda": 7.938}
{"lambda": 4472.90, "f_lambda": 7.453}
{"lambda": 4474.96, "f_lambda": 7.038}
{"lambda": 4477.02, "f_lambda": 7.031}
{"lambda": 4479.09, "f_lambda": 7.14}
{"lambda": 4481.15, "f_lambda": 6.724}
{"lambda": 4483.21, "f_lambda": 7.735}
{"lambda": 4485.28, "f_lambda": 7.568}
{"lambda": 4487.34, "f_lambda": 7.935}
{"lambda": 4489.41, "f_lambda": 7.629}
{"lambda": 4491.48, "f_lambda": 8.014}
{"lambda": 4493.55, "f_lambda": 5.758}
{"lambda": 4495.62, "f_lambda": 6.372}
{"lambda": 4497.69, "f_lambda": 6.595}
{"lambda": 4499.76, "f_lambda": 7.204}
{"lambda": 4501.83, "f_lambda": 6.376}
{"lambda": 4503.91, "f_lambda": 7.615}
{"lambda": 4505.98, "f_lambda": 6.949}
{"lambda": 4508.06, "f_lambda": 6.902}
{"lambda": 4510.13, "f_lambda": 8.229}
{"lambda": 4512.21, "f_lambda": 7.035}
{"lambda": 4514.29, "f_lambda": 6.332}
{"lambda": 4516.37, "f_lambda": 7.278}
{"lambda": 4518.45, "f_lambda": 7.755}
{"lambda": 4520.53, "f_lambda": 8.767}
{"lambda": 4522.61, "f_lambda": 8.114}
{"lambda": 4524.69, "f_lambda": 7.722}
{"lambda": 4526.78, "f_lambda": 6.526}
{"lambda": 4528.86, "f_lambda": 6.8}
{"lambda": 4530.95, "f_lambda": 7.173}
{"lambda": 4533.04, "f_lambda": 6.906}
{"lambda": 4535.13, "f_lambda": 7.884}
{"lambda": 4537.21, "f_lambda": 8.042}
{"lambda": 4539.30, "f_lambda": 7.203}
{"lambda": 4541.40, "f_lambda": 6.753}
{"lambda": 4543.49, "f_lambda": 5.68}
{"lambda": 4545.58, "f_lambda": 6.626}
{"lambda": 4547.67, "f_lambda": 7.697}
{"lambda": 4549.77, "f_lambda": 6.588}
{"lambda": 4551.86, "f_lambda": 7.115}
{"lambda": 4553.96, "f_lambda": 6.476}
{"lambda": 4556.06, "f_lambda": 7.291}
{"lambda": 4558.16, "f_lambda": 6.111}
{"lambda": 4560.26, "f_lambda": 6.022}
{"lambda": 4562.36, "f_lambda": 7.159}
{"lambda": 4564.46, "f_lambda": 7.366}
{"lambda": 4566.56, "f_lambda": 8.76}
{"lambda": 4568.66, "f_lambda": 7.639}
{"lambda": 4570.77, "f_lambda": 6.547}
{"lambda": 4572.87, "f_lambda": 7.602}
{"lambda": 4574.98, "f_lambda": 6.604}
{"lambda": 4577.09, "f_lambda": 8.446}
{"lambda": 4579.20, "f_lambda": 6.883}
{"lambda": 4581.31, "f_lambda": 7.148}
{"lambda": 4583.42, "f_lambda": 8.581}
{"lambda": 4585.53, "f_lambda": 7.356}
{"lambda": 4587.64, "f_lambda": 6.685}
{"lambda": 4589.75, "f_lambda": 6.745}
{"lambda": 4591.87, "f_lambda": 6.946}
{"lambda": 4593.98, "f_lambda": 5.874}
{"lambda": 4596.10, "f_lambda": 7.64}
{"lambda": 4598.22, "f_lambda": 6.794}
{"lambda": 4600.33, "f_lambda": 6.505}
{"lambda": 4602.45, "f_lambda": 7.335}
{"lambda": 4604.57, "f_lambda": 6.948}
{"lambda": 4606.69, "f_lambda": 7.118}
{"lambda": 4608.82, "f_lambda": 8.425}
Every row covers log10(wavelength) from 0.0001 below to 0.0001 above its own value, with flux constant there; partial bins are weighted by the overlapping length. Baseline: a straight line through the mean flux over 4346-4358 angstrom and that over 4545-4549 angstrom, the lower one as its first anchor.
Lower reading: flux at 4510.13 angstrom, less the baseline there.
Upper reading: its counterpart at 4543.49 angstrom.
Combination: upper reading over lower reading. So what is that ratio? -1.4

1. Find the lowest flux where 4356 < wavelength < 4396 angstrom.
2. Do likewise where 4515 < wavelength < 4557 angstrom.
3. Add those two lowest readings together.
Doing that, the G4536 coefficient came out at 11.7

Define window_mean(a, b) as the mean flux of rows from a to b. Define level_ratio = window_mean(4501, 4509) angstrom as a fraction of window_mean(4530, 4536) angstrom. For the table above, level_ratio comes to 0.95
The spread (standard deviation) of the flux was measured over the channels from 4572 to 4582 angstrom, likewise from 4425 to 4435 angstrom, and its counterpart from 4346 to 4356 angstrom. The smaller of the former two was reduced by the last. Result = 0.1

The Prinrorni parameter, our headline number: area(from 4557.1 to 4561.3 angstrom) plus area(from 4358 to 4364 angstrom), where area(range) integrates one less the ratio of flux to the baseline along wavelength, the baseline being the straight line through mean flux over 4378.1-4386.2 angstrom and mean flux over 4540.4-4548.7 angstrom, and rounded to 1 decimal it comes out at -0.5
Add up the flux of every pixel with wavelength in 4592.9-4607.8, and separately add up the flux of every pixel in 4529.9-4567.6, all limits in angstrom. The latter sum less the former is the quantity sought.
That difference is 79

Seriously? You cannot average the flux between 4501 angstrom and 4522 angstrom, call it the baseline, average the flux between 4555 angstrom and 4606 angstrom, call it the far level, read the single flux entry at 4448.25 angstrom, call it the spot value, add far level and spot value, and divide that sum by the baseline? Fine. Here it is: 1.95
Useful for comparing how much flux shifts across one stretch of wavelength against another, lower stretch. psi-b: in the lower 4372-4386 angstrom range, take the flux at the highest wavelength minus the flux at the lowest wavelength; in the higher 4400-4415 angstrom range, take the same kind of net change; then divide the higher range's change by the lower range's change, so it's -1.8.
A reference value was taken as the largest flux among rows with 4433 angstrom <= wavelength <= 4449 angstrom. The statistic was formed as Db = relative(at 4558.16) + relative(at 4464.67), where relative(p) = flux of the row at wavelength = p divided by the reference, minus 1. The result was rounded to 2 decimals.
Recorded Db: -0.37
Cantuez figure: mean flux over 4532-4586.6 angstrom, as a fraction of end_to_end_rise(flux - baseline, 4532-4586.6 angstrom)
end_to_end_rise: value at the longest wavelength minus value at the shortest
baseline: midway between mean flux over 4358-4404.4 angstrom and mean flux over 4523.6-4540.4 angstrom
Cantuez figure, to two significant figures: 16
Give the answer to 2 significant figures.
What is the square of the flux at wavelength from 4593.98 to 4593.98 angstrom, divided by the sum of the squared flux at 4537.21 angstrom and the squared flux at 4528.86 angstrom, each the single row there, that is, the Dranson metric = 0.31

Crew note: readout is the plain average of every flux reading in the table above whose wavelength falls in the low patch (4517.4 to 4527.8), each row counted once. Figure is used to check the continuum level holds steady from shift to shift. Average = 7.8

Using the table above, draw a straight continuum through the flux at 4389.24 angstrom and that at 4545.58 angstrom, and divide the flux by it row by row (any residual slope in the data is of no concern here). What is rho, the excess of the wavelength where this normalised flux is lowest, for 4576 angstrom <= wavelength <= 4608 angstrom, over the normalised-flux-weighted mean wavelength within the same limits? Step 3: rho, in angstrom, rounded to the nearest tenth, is 2.5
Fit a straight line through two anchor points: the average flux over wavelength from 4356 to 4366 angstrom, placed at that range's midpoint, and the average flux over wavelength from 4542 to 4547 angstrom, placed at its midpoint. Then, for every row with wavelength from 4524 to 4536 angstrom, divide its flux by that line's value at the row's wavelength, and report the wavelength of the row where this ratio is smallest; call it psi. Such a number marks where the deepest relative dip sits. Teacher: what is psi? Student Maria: 4526.78 angstrom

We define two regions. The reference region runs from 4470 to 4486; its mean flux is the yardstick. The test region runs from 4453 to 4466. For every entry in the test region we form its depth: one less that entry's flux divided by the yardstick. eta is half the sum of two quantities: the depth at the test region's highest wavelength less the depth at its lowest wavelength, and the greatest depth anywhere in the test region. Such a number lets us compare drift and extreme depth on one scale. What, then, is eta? 0.22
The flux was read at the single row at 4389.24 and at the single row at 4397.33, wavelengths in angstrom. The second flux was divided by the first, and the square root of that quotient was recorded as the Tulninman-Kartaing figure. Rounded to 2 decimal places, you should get 1.05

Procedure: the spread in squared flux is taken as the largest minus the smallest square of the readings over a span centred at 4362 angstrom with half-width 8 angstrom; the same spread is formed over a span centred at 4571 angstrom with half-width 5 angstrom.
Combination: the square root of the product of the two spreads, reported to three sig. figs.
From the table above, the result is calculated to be 25.8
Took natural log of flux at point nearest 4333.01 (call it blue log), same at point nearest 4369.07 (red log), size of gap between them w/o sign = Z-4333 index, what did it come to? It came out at 0.12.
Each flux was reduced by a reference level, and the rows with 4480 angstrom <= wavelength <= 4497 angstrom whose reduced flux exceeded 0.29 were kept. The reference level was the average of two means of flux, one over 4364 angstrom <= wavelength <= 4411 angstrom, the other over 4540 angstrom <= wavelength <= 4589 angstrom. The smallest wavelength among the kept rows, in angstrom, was 4483.21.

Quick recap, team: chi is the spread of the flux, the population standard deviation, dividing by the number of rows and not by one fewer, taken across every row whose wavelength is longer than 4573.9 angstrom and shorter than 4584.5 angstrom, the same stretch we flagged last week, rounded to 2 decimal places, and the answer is 0.82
